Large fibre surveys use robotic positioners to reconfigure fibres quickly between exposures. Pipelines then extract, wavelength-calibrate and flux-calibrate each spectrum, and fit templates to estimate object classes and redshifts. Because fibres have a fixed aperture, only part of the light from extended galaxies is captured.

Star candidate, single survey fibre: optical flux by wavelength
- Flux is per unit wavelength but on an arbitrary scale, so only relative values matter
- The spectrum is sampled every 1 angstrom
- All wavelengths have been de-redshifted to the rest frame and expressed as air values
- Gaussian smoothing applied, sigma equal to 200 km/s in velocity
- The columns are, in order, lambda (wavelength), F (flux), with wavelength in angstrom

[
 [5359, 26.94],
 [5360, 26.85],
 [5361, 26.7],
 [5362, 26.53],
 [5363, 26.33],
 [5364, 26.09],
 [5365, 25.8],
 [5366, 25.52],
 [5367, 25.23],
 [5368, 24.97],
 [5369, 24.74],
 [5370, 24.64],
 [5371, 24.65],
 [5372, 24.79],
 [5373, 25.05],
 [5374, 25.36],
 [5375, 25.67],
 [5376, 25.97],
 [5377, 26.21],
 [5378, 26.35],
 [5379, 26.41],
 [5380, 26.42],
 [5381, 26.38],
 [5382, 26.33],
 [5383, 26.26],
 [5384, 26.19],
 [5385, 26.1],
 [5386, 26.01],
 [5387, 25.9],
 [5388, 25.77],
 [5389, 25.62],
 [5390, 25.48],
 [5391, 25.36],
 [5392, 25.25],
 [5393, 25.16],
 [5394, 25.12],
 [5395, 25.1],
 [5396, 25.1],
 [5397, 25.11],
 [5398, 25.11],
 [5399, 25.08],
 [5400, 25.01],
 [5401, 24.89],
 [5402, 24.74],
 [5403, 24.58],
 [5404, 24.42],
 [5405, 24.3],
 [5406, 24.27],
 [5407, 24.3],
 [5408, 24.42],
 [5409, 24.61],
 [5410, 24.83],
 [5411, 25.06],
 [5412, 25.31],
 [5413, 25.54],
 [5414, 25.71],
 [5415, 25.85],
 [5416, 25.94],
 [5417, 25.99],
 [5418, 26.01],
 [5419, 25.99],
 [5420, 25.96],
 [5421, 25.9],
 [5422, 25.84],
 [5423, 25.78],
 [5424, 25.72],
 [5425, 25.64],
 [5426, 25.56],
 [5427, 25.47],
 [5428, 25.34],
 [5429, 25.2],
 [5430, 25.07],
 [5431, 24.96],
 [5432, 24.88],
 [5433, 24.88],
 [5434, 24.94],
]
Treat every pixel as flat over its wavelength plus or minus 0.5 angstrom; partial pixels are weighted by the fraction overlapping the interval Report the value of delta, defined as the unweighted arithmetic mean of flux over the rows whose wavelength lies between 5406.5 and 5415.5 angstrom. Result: 25.1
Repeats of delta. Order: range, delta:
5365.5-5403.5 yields 25.5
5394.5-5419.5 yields 25.1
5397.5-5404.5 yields 24.8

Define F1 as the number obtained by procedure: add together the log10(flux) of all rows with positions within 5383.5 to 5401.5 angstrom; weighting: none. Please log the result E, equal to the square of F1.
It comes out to 640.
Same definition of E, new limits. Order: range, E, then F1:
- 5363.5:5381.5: 642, 25.34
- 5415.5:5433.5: 642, 25.34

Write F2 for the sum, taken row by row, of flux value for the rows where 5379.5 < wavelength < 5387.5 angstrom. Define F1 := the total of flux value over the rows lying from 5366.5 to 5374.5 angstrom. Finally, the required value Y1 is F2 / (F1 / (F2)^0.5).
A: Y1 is 15.2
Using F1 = 199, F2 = 210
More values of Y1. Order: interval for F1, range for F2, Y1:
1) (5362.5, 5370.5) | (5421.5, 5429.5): 14.4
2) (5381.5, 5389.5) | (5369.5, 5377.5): 13.8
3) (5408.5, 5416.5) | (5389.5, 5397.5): 14.1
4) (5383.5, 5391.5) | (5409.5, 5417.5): 14.1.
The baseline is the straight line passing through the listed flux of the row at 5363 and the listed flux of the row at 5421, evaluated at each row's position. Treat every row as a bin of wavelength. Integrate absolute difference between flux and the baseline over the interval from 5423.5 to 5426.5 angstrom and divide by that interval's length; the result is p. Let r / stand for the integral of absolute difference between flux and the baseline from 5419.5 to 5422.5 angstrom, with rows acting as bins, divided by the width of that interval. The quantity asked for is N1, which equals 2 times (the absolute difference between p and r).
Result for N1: 0.4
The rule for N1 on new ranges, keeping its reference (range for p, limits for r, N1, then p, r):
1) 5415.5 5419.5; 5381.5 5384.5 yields 0.0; 0.1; 0.08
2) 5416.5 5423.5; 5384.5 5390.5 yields 0.5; 0.1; 0.34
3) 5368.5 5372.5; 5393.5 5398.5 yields 1.2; 1.6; 0.98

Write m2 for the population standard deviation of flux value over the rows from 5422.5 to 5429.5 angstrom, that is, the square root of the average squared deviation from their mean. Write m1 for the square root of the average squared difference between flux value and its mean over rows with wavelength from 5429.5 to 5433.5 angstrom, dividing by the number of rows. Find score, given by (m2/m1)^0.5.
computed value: 1.6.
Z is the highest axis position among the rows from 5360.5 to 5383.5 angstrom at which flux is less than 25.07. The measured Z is 5373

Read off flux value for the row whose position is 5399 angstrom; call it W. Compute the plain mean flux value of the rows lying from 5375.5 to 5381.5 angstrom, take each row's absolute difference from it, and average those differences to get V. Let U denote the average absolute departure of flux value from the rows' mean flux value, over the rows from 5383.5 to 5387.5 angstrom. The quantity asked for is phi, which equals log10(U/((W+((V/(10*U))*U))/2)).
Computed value -2.12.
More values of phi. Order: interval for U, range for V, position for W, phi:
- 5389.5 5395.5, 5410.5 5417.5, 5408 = -2.01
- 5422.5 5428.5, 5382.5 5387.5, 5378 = -2.01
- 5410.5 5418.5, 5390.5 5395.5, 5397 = -1.65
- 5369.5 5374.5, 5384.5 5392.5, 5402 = -1.70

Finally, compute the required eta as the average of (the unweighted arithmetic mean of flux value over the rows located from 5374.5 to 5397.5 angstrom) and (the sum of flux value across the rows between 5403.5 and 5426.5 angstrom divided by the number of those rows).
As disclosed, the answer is 25.6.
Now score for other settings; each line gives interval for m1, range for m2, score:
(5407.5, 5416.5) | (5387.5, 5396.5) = 0.7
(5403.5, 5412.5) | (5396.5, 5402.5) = 0.6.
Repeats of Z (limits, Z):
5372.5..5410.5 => 5410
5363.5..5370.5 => 5370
